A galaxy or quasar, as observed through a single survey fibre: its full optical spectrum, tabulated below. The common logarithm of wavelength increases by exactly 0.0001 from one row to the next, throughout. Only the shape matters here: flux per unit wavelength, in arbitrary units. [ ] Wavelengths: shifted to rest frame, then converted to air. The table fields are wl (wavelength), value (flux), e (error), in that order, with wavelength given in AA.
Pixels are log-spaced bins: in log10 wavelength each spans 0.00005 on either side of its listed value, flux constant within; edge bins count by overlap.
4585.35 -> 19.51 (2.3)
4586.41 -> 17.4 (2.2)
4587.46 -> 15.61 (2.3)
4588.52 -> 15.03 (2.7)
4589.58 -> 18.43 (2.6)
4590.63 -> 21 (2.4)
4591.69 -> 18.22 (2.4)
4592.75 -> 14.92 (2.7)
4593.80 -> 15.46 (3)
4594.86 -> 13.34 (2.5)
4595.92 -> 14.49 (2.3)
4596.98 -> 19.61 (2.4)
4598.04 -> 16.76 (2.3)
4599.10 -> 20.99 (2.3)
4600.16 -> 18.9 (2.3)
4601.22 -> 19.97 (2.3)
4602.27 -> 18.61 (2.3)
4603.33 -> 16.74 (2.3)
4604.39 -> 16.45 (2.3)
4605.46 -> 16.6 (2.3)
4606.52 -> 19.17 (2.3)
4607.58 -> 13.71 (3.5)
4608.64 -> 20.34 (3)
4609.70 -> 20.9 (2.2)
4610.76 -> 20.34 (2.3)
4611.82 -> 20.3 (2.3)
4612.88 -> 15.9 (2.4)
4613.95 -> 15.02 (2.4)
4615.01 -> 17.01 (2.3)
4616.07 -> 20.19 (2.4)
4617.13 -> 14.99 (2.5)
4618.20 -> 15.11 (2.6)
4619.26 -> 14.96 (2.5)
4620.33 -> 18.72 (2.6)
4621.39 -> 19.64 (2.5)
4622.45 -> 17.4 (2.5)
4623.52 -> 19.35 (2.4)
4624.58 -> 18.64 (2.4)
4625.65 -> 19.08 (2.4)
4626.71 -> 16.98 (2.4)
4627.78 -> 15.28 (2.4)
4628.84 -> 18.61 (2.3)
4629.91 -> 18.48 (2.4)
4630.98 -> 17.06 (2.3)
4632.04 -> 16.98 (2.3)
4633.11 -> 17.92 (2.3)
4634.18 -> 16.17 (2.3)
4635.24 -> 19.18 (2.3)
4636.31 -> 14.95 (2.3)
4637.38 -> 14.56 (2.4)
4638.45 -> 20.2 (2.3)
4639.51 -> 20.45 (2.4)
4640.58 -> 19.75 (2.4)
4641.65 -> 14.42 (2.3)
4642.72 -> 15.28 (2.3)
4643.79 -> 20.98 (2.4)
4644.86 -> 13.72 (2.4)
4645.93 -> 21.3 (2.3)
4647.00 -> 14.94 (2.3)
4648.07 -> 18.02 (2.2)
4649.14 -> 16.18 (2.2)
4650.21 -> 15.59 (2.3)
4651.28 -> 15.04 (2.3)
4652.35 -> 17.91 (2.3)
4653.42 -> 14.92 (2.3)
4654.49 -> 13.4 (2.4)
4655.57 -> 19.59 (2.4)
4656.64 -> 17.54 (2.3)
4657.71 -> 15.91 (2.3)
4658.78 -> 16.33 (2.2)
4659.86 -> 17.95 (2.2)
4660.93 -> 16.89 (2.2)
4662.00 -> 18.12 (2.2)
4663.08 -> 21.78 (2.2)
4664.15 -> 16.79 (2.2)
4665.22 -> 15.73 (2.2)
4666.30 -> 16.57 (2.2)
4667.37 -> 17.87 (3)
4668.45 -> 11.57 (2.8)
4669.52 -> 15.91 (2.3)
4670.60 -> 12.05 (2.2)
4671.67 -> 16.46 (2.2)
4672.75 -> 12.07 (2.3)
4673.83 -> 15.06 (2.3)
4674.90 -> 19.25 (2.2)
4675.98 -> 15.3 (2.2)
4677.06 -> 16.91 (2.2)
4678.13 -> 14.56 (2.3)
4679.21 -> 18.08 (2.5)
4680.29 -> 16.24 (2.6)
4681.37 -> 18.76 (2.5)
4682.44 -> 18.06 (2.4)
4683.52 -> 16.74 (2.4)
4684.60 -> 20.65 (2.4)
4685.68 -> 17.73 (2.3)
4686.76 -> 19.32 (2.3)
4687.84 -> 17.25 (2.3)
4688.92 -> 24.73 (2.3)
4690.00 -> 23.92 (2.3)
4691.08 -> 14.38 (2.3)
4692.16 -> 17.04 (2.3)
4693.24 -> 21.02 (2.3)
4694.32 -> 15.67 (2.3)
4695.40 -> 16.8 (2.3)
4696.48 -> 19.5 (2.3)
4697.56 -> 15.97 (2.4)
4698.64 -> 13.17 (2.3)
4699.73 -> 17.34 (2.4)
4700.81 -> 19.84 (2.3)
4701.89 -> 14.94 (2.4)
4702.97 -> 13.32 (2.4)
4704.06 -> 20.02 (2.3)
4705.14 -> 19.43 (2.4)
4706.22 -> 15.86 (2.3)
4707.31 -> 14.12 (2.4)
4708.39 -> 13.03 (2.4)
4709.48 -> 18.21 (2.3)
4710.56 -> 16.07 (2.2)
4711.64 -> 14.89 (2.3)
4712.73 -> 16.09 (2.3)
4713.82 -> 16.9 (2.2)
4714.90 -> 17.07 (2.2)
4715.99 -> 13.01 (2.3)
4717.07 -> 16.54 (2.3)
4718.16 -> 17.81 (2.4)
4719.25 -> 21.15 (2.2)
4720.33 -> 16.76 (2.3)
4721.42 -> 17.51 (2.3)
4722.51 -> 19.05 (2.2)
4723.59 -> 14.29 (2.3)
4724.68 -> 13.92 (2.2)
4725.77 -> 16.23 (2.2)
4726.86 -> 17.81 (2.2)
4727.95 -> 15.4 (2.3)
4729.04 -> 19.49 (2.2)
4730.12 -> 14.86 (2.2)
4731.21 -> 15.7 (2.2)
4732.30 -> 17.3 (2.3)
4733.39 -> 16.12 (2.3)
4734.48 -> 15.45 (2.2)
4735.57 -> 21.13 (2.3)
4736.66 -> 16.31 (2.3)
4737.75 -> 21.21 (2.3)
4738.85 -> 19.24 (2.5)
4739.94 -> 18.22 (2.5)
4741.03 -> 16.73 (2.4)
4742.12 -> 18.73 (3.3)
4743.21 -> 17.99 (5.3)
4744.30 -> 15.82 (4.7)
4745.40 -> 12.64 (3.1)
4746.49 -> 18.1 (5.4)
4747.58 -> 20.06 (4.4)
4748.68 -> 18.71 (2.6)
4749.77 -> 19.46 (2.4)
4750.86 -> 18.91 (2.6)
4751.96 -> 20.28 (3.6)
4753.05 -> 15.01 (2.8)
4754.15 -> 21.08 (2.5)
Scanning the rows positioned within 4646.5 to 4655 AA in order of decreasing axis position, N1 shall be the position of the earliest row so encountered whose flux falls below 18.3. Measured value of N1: 4654.49 AA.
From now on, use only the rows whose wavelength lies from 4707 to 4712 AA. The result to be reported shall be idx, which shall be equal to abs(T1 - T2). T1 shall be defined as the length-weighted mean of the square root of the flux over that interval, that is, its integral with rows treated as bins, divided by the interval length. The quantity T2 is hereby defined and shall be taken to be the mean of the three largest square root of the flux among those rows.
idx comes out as 0.13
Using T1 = 3.91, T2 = 4.04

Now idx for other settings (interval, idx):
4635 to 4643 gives 0.34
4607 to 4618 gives 0.32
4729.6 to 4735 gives 0.06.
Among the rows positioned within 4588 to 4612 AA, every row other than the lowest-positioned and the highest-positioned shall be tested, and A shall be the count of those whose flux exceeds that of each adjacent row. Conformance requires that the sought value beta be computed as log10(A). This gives 0.8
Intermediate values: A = 7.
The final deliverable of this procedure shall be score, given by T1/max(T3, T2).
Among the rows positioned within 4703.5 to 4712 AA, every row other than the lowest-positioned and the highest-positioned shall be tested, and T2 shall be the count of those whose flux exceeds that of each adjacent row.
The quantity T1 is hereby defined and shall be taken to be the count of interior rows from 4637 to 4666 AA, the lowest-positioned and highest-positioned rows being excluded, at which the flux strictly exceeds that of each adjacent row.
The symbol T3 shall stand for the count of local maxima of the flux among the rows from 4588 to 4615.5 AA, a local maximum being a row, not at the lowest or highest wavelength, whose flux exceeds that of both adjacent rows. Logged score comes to 1.1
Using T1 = 8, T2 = 1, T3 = 7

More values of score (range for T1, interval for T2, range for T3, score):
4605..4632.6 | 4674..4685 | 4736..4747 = 2.7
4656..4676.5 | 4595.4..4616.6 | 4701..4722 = 1.2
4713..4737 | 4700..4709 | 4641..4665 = 1.0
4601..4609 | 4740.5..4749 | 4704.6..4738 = 0.1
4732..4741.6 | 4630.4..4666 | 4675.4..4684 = 0.2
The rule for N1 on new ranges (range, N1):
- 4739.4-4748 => 4746.49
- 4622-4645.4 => 4644.86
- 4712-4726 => 4725.77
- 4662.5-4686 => 4685.68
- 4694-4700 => 4699.73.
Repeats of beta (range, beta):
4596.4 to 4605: 0.3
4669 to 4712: 1.1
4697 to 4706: 0.3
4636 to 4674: 1.0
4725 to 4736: 0.5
